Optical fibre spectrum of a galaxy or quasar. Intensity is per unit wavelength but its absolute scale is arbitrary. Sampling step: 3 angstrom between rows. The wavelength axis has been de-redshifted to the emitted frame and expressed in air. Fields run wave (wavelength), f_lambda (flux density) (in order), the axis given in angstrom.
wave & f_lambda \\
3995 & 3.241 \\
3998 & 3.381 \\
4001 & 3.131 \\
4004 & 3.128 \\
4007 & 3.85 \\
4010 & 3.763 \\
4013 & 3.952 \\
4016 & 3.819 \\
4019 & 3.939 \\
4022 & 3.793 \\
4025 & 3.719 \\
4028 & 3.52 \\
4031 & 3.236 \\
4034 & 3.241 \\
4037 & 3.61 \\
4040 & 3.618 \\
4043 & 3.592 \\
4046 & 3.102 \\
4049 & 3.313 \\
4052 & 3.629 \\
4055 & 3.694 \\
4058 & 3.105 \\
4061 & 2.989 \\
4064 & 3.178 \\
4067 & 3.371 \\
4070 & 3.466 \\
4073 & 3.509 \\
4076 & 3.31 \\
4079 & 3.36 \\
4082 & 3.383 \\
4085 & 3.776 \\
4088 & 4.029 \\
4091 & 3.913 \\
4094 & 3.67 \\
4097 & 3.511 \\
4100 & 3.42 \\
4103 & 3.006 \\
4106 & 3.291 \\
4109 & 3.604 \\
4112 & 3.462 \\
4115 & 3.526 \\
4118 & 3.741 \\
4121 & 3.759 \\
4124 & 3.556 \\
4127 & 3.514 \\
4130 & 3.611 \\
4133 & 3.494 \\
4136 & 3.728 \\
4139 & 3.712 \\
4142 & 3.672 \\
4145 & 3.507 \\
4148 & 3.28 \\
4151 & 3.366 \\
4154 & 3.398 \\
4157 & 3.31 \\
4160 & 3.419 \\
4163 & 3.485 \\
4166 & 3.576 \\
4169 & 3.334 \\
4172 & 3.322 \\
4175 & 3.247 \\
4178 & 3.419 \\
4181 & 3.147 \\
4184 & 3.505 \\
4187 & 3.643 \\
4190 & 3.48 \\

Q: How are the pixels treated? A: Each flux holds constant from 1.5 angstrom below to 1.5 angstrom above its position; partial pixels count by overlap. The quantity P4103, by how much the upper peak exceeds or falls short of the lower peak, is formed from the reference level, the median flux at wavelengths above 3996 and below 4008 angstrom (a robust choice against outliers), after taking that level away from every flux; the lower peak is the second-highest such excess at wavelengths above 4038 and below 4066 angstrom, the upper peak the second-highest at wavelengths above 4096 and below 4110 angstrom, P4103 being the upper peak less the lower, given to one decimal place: -0.1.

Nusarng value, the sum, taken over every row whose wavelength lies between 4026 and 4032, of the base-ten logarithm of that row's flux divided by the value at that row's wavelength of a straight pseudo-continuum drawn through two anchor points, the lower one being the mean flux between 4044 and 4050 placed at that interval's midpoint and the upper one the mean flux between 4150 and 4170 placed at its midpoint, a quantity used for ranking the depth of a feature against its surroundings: 0.05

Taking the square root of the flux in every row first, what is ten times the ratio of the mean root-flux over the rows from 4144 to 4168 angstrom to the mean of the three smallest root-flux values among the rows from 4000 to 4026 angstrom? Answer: 10.1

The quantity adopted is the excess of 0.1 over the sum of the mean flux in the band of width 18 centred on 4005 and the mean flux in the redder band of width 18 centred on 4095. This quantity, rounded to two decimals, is -7.03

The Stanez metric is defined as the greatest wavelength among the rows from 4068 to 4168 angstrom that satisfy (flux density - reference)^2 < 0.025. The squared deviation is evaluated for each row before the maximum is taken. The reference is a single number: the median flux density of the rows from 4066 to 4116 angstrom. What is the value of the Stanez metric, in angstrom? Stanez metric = 4166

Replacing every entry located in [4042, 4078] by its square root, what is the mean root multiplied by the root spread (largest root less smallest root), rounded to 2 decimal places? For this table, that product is 0.35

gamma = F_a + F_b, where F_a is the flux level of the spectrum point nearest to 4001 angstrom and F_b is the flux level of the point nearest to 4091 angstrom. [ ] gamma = 7.04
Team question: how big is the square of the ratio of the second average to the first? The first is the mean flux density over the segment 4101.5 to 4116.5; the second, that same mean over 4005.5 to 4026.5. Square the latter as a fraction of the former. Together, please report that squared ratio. 1.29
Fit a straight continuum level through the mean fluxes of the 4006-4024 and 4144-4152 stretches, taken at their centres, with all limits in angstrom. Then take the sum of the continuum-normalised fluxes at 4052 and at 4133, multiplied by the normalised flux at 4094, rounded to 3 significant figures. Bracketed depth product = 2.05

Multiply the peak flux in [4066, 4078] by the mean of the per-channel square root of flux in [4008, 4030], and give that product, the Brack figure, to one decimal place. 6.8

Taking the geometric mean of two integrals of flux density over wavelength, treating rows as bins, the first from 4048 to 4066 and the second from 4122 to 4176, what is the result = 106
